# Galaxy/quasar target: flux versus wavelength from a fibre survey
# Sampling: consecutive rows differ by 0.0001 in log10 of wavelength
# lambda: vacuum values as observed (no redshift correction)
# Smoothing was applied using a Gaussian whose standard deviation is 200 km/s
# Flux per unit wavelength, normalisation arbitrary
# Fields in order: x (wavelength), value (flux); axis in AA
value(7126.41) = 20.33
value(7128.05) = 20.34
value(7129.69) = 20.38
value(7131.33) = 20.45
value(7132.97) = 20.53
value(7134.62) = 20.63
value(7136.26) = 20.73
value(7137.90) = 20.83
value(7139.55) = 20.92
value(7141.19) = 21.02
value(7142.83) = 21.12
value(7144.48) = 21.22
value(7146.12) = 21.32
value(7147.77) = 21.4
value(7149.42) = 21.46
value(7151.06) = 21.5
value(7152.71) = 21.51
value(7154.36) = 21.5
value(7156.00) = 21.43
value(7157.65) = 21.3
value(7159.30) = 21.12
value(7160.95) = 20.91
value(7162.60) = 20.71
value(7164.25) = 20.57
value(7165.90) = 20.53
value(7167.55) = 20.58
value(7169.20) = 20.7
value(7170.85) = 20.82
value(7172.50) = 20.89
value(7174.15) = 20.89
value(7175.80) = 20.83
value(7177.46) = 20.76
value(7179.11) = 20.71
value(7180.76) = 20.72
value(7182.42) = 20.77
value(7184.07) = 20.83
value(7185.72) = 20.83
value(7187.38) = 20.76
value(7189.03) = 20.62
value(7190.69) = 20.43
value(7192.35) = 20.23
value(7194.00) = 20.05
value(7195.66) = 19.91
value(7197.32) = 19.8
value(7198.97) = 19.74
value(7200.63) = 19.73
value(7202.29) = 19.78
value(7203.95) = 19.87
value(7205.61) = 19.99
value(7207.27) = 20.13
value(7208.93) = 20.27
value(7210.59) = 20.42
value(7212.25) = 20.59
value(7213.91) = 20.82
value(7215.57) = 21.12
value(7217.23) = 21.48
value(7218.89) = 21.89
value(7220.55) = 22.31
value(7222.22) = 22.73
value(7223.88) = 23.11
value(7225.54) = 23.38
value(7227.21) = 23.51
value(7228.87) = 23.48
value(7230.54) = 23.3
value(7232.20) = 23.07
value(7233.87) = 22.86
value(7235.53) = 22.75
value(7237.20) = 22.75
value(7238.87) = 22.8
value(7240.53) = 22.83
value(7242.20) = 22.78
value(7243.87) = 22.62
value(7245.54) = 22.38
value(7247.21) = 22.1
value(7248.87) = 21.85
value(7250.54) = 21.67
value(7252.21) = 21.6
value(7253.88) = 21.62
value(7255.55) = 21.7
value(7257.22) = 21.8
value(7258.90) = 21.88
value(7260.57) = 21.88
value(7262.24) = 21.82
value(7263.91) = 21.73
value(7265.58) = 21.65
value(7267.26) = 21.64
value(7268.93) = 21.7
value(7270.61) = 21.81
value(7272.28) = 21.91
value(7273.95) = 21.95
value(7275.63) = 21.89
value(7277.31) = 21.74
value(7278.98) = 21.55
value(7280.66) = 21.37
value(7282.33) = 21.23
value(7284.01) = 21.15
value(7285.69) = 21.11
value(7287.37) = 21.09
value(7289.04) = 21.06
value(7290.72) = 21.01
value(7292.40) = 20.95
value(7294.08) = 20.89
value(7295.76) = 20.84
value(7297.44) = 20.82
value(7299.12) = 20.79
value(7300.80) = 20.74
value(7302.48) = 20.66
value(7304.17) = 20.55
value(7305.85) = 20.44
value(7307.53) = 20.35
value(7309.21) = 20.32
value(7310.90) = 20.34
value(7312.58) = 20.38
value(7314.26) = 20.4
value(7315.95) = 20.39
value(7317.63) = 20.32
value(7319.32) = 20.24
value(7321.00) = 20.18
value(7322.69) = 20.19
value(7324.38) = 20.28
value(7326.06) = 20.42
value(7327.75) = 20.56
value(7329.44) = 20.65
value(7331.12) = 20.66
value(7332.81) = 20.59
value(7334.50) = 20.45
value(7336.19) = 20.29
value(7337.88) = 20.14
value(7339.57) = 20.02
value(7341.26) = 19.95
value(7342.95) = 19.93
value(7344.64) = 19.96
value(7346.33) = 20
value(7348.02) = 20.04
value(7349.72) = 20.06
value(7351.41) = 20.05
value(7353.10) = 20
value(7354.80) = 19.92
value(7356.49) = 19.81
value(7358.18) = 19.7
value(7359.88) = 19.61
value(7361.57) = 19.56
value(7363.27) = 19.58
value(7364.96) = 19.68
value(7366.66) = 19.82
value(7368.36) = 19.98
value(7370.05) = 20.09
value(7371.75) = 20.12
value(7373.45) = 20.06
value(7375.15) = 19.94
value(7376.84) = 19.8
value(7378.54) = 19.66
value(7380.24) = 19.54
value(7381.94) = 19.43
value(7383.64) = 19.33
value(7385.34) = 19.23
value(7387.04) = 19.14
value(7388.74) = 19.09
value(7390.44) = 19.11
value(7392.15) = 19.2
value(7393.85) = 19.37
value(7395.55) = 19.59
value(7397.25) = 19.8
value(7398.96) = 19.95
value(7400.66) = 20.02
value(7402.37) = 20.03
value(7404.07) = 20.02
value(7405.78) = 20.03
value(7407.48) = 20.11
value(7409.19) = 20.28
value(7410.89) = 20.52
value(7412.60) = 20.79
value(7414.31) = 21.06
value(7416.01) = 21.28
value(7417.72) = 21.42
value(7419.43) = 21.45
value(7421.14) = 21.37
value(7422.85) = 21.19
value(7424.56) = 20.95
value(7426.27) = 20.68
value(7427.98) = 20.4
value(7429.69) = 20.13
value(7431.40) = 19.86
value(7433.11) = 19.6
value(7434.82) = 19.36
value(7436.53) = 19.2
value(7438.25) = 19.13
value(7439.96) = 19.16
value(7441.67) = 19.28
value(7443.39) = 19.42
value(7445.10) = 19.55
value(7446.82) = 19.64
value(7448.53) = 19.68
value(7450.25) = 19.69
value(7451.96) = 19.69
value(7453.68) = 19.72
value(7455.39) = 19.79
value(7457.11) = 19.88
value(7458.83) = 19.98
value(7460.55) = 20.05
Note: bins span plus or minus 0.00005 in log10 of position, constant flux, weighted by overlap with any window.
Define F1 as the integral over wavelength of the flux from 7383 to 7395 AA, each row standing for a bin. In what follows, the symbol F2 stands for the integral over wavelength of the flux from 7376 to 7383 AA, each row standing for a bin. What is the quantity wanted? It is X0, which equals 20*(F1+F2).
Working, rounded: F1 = 231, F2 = 137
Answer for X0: 7355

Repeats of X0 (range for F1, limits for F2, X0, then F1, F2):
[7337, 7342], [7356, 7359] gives 3190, 100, 59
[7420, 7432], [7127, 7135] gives 8237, 248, 164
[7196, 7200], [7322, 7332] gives 5678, 79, 205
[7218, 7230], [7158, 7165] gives 8418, 275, 146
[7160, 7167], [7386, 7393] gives 5572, 145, 134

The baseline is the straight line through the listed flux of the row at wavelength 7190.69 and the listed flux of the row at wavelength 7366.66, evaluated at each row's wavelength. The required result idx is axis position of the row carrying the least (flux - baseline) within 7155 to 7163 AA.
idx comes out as 7162.60 AA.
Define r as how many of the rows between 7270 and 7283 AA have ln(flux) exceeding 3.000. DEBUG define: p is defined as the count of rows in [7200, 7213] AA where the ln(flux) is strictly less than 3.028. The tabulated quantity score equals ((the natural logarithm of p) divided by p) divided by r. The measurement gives 0.032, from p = 8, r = 8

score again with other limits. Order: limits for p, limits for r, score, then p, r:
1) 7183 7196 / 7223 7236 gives 0.040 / 5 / 8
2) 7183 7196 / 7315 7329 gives 0.040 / 5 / 8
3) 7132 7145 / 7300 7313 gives 0.043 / 2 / 8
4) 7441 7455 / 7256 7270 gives 0.032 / 8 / 8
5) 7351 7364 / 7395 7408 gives 0.260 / 8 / 1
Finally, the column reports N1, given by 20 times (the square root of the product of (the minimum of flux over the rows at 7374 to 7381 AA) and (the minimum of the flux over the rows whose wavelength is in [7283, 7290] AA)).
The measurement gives 406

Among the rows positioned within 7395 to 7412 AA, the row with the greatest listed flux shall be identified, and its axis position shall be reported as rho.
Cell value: 7410.89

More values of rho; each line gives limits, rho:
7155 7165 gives 7156.00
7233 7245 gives 7233.87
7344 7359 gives 7349.72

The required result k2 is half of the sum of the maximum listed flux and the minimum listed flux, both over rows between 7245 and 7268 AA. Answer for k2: 22.0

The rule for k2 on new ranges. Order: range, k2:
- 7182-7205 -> 20.3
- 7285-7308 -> 20.7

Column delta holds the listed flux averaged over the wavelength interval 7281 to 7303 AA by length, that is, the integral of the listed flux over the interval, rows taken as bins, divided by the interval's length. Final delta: 21.0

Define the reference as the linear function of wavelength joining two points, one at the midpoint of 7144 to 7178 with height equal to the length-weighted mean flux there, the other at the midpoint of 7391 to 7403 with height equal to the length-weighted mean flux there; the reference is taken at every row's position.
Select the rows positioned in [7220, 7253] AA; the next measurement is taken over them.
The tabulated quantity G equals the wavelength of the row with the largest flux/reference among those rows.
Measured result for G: 7227.21 AA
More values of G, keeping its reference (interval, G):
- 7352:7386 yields 7371.75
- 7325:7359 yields 7331.12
